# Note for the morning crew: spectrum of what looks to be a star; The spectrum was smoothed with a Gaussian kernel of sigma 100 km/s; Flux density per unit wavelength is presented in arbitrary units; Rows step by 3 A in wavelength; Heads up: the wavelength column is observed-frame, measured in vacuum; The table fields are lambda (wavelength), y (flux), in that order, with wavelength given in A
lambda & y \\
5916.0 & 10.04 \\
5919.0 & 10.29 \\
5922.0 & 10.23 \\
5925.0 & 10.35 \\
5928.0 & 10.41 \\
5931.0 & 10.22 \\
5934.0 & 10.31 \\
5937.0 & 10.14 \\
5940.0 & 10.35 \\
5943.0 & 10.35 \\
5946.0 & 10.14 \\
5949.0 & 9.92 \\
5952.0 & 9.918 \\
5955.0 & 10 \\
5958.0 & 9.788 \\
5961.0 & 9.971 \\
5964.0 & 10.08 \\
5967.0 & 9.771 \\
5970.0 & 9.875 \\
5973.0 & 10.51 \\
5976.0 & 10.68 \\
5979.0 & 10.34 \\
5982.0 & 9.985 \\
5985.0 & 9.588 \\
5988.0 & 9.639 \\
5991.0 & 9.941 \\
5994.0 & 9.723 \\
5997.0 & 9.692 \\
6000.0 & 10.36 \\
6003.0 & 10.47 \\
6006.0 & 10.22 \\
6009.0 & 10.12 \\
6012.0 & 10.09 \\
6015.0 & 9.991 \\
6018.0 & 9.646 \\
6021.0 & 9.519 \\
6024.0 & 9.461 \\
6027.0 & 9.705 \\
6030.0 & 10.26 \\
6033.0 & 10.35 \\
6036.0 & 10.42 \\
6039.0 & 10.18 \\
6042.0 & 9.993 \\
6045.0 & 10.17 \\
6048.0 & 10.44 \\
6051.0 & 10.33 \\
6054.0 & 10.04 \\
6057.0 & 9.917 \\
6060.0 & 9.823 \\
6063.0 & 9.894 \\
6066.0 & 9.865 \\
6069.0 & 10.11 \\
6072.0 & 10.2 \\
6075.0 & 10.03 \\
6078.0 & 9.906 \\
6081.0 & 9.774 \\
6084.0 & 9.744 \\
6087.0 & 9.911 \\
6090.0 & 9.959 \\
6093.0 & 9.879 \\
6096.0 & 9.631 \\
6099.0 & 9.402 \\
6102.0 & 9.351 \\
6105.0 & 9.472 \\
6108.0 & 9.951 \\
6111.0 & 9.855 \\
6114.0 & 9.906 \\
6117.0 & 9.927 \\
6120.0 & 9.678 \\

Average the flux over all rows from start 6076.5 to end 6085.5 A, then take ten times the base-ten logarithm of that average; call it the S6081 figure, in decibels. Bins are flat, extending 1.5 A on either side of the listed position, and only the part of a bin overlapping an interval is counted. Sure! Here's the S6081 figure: 9.9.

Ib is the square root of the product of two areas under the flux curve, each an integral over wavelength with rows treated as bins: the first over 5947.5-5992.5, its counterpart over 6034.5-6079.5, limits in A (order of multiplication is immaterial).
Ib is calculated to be 452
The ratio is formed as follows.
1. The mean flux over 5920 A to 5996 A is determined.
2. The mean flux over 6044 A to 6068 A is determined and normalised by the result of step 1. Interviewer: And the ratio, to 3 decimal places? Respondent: 0.997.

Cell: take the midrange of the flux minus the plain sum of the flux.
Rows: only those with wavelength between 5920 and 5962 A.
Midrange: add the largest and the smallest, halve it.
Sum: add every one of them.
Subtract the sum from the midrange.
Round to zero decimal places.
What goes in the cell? -132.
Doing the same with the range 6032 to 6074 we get -132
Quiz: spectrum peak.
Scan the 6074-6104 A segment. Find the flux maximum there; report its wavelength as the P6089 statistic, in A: 6075.0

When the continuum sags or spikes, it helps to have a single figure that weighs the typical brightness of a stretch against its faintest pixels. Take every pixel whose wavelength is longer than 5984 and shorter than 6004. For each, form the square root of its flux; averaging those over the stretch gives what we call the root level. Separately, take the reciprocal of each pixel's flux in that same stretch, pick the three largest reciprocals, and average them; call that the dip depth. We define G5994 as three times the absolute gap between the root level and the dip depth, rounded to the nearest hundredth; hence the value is 9.13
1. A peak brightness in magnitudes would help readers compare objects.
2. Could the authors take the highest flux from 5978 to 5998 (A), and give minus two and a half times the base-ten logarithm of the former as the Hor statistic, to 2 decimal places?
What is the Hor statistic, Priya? -2.54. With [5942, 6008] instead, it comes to -2.57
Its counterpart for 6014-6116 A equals -2.55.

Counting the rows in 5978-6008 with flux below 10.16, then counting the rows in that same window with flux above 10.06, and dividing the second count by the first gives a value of 0.67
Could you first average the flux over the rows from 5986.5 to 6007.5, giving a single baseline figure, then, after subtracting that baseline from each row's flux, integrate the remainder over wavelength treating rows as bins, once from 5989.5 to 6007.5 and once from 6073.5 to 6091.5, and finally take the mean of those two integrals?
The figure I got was -1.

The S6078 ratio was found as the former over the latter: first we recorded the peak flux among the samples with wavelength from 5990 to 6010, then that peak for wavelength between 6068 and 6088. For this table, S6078 1.03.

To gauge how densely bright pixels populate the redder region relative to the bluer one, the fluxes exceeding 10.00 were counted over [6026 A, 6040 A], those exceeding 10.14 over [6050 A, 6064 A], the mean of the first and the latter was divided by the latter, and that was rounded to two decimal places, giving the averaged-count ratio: 2.50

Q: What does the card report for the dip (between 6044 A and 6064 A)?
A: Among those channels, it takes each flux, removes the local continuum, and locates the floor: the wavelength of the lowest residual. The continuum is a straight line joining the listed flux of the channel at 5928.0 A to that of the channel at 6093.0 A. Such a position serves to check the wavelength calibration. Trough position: 6060.0 A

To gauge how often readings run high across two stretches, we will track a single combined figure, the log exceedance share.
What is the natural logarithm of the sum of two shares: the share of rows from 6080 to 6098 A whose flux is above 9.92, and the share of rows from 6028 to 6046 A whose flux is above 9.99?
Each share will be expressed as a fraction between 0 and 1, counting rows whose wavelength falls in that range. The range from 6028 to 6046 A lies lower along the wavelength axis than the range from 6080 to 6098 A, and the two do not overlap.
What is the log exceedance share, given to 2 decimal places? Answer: 0.15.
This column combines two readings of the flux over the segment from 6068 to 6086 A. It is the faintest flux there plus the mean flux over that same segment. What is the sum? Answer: 19.70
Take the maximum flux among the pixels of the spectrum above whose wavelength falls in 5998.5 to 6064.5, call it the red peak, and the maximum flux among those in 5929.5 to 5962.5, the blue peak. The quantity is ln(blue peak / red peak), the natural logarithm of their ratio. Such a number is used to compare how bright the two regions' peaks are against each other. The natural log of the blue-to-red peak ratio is -0.01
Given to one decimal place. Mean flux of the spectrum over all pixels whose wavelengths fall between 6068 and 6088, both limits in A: 10.0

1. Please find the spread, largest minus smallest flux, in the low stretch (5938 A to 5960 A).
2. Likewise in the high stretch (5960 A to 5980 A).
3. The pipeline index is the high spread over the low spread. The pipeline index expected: 1.6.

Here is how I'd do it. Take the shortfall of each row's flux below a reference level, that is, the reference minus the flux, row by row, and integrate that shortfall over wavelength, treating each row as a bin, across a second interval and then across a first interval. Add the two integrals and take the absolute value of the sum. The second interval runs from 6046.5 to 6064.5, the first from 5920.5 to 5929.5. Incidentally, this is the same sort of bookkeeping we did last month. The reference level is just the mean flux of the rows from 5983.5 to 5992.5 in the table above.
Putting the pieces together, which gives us 12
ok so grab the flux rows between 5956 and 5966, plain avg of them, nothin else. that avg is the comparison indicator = 9.9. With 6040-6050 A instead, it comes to 10.2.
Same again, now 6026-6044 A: 10.2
